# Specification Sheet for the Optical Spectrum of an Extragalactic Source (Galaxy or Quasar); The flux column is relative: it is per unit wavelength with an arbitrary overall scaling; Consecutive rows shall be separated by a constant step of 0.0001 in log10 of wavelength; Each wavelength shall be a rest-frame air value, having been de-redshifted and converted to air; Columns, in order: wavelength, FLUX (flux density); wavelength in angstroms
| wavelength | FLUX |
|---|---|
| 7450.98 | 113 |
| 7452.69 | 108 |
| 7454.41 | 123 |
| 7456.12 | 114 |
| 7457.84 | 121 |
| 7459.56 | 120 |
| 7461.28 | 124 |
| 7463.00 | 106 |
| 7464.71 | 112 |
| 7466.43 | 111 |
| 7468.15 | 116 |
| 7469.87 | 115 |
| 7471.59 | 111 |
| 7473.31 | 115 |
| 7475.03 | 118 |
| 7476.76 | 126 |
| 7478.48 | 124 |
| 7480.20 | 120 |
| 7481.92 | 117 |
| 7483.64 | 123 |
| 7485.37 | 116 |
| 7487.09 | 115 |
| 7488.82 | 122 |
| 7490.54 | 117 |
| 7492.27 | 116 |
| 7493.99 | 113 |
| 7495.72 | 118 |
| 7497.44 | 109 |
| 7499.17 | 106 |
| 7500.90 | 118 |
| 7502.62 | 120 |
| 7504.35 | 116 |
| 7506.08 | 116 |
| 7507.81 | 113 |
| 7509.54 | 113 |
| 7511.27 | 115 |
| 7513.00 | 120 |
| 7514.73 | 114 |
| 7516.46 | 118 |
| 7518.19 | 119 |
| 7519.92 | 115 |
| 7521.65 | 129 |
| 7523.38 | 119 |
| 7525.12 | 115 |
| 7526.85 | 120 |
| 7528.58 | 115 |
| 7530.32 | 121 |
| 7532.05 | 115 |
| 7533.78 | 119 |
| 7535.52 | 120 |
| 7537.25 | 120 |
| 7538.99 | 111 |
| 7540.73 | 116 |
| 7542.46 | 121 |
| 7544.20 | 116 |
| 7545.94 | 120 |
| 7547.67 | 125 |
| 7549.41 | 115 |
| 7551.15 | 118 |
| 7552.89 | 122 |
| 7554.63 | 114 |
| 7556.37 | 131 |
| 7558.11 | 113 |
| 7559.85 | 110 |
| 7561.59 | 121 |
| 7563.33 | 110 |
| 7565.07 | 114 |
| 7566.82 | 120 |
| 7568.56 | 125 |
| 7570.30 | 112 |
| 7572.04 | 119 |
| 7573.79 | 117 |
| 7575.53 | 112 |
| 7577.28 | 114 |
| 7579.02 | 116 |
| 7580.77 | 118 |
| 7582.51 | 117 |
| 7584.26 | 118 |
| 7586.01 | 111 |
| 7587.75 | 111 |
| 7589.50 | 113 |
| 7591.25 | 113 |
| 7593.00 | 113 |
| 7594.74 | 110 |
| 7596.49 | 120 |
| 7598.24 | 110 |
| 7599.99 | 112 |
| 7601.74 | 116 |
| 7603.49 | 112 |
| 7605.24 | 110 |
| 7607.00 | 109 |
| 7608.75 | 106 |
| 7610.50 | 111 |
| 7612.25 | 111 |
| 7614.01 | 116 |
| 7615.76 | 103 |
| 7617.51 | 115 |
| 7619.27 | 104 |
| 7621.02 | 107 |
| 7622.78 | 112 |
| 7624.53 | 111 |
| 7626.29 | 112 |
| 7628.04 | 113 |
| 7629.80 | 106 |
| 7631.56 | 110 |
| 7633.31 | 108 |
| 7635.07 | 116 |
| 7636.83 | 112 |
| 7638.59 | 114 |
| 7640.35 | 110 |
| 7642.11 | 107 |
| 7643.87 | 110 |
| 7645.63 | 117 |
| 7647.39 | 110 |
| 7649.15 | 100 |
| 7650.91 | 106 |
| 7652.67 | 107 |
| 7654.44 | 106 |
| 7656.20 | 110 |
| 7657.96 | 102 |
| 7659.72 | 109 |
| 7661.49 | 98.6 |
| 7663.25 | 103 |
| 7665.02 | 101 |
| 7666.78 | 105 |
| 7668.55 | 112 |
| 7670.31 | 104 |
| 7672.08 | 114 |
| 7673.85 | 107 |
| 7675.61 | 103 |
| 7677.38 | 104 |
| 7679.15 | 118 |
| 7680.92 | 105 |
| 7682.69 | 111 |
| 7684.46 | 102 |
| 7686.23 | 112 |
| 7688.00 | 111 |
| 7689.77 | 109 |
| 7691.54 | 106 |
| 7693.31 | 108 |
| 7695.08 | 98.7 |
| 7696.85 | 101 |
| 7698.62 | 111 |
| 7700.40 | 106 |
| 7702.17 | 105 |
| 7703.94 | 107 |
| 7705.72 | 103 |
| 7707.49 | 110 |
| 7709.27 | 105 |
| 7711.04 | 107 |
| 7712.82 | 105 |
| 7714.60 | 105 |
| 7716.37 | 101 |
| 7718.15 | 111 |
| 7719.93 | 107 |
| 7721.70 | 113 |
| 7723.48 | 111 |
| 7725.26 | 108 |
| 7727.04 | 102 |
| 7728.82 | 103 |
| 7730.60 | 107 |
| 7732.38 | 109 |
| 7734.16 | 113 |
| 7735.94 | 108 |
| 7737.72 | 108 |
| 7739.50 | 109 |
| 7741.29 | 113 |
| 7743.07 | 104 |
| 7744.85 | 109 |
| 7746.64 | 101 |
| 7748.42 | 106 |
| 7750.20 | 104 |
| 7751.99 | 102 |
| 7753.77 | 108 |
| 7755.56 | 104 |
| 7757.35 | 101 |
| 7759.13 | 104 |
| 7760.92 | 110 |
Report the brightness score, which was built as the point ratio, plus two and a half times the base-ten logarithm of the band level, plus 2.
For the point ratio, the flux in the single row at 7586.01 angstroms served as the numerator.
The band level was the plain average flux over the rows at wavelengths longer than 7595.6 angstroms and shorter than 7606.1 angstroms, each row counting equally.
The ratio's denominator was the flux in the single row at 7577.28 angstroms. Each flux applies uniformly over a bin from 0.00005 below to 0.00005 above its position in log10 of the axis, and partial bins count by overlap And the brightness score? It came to 8.11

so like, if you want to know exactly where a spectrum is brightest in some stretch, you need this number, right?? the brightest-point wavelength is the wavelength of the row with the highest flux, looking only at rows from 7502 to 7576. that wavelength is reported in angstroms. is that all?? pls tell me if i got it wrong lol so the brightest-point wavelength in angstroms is 7556.37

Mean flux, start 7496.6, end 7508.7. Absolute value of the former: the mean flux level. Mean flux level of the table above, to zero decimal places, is 114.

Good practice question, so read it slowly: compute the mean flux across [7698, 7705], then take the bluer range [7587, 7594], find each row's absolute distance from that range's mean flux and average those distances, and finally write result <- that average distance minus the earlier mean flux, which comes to -106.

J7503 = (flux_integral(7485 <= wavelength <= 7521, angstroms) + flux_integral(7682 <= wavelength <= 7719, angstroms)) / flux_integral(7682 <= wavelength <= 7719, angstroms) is 2.06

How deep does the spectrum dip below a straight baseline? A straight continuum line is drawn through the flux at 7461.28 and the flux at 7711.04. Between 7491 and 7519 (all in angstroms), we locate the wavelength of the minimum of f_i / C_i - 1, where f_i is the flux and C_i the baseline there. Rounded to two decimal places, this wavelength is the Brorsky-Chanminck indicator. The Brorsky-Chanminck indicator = 7499.17 angstroms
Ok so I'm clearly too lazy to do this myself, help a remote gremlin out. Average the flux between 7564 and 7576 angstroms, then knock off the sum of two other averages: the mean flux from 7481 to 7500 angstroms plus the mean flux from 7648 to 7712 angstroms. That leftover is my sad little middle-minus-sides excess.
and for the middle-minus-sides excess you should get -105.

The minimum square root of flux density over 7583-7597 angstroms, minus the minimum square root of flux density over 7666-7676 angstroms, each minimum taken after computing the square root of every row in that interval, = 0.34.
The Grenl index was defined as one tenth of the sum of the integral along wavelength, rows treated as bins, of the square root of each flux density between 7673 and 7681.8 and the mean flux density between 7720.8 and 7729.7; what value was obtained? 19.9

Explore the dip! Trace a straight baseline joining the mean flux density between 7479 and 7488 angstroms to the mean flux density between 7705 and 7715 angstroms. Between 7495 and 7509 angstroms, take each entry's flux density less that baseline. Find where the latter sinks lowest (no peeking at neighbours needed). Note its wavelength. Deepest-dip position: 7499.17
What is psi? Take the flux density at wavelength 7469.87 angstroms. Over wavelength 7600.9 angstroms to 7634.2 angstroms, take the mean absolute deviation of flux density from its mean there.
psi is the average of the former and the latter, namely 59.0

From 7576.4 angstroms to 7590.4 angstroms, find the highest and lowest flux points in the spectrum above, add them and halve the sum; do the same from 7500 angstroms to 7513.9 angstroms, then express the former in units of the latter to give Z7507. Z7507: 0.98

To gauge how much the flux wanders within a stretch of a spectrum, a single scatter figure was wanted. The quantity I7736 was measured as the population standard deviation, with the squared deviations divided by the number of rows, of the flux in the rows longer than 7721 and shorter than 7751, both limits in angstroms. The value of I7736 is 3.7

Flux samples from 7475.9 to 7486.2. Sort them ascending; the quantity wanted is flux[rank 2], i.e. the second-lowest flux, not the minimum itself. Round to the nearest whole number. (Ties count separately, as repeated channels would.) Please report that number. 117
